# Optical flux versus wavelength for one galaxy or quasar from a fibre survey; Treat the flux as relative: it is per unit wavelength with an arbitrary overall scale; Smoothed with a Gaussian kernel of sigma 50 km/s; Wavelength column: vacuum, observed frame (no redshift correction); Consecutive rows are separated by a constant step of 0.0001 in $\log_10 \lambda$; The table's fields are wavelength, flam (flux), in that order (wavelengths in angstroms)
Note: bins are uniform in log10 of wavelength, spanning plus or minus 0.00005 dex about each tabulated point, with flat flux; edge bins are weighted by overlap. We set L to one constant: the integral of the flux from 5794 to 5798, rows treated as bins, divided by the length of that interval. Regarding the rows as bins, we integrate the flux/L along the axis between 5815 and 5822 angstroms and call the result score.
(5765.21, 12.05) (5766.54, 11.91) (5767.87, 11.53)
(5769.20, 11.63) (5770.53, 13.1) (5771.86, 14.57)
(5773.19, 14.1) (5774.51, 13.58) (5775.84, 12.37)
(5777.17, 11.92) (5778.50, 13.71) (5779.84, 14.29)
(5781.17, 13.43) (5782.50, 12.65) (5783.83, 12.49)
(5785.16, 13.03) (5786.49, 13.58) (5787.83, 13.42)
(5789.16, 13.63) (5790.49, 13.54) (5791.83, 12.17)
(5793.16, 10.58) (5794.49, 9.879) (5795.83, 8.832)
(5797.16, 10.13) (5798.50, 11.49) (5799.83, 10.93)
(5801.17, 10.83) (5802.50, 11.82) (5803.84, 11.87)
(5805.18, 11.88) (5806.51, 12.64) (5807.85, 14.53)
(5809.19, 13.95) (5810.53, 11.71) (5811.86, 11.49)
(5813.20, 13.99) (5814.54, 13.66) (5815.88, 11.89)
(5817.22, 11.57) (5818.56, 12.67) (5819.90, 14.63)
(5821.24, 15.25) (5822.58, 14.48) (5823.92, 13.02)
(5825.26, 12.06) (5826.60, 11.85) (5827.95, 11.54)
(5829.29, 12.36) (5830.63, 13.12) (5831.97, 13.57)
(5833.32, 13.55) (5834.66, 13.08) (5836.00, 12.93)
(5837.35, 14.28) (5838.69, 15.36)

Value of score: 9.6 angstroms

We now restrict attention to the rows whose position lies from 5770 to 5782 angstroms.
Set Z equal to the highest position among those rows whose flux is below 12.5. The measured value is 5777.17 angstroms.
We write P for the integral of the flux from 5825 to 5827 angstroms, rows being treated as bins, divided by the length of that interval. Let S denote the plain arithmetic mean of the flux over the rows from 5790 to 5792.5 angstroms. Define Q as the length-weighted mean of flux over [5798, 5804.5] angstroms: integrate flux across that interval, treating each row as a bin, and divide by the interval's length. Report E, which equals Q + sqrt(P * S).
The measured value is 23.8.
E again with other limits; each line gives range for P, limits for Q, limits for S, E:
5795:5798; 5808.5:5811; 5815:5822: 24.2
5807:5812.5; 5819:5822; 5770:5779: 27.9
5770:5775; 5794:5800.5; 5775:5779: 23.5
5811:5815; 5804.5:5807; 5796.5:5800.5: 24.1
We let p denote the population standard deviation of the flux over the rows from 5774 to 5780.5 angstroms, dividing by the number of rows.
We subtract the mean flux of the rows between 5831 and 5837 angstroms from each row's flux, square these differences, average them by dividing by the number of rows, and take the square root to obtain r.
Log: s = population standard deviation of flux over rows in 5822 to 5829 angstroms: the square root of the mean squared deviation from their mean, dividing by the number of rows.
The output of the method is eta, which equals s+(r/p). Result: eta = 1.39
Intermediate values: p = 0.89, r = 0.3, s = 1.07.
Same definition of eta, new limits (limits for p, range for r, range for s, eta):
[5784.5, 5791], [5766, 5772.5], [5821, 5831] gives 6.57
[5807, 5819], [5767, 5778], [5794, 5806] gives 1.95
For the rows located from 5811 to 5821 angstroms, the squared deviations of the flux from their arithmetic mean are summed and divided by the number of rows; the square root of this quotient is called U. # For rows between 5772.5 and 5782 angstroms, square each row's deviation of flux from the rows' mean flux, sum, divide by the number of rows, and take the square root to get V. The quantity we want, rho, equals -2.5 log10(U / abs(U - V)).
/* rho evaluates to -1.3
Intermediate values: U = 1.2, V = 0.8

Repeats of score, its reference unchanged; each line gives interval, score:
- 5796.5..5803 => 7.4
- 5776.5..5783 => 8.9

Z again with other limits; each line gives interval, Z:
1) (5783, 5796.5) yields 5795.83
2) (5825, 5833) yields 5829.29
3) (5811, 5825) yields 5817.22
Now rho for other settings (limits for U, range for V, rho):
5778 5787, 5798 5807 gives -4.6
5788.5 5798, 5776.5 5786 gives -0.6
